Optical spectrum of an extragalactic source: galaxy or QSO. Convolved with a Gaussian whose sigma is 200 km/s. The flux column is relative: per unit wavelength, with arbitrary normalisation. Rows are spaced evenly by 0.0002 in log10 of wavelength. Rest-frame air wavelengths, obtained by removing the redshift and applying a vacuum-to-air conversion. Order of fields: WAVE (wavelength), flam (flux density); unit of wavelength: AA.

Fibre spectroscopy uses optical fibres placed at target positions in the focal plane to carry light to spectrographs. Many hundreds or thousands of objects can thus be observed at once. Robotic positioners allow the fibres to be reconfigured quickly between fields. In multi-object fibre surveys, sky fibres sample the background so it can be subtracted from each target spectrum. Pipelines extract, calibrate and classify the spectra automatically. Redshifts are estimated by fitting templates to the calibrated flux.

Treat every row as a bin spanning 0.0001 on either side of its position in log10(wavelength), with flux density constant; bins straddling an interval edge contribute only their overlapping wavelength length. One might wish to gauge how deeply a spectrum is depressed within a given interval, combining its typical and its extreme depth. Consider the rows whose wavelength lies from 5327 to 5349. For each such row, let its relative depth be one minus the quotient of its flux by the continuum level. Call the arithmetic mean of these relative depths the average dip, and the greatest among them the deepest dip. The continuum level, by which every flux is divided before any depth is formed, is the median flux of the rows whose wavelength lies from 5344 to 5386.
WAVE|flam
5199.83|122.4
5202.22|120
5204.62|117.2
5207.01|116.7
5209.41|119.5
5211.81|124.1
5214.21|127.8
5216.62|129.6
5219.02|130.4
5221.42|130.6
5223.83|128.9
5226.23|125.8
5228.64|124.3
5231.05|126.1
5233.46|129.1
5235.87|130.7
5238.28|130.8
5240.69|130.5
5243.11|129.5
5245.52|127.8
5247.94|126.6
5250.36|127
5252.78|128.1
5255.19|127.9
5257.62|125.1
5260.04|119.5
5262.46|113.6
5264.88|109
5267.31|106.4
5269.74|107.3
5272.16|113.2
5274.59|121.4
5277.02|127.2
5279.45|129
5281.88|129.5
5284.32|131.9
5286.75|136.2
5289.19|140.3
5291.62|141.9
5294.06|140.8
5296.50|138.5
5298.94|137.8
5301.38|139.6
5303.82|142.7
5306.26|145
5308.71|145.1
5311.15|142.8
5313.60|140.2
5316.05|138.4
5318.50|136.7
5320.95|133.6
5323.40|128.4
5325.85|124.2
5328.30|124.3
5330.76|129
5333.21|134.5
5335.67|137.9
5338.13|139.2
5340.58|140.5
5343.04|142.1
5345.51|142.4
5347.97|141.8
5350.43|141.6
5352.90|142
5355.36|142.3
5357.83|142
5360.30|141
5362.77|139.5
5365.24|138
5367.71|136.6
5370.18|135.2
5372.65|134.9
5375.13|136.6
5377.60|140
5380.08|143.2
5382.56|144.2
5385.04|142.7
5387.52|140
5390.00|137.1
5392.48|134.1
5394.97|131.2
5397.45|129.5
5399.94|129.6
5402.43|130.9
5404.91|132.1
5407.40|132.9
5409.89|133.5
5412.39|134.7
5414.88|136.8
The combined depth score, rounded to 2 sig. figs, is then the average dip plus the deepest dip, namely 0.16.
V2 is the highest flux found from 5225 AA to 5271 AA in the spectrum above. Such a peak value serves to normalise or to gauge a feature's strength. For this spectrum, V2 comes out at 130.8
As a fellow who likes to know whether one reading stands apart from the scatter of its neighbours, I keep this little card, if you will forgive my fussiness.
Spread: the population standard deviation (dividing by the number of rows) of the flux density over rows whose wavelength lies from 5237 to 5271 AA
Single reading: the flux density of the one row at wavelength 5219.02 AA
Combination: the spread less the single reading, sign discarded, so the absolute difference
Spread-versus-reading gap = 121.6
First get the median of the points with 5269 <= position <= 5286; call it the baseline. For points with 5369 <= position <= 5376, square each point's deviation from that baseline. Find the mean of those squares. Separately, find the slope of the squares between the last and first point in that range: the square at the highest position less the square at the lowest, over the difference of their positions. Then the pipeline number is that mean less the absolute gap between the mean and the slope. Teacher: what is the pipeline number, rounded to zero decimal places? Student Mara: 5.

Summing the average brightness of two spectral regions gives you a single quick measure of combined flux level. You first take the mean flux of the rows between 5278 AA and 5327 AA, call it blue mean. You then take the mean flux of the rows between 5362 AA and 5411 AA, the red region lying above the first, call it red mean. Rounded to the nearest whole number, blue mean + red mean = 273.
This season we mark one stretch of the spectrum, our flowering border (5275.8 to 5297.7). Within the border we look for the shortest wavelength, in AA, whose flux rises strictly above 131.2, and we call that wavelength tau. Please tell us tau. 5284.32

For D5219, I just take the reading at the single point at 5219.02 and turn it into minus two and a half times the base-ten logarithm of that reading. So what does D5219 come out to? -5.29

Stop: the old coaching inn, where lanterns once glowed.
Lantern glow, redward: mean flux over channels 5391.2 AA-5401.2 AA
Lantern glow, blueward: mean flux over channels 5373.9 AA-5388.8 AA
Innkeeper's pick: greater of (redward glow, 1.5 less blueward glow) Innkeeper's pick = 131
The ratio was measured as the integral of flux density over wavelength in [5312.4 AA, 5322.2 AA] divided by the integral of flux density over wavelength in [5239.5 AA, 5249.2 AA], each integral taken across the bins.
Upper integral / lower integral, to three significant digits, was 1.08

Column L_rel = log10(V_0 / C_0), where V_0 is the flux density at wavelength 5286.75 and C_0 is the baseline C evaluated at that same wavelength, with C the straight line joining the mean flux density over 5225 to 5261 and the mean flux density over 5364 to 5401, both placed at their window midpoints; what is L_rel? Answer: 0.019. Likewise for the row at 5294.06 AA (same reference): 0.032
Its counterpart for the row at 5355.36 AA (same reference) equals 0.023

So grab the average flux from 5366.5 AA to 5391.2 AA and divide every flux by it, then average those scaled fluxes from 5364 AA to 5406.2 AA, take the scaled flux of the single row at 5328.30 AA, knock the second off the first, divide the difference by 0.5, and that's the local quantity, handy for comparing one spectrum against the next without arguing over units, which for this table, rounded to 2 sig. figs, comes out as 0.17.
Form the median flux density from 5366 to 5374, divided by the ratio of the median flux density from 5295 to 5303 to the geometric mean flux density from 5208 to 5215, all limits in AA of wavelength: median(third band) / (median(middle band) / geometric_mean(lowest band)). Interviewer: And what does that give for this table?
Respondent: 121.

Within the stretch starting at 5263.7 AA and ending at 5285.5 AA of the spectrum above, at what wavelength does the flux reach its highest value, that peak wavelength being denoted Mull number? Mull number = 5284.32 AA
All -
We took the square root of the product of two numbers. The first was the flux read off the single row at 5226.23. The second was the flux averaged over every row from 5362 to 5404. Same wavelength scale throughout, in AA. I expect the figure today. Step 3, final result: 131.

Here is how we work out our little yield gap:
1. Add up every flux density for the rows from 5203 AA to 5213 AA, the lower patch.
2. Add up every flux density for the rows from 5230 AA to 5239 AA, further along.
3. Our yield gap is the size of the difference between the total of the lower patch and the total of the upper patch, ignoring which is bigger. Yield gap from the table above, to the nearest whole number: 39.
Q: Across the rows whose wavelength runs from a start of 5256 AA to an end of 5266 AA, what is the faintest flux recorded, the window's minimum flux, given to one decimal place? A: 109.0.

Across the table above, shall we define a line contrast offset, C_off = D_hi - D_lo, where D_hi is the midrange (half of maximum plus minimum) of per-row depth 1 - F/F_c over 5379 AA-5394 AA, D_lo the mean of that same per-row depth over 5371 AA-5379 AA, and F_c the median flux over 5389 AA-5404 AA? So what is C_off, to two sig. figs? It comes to -0.015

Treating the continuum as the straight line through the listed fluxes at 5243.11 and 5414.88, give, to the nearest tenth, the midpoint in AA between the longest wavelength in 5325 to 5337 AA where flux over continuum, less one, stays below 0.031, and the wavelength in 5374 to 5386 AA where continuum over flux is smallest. 5357.9 AA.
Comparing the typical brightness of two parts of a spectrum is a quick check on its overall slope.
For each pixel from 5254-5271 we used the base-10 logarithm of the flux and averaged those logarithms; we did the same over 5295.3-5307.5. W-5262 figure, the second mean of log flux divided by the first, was 1.04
